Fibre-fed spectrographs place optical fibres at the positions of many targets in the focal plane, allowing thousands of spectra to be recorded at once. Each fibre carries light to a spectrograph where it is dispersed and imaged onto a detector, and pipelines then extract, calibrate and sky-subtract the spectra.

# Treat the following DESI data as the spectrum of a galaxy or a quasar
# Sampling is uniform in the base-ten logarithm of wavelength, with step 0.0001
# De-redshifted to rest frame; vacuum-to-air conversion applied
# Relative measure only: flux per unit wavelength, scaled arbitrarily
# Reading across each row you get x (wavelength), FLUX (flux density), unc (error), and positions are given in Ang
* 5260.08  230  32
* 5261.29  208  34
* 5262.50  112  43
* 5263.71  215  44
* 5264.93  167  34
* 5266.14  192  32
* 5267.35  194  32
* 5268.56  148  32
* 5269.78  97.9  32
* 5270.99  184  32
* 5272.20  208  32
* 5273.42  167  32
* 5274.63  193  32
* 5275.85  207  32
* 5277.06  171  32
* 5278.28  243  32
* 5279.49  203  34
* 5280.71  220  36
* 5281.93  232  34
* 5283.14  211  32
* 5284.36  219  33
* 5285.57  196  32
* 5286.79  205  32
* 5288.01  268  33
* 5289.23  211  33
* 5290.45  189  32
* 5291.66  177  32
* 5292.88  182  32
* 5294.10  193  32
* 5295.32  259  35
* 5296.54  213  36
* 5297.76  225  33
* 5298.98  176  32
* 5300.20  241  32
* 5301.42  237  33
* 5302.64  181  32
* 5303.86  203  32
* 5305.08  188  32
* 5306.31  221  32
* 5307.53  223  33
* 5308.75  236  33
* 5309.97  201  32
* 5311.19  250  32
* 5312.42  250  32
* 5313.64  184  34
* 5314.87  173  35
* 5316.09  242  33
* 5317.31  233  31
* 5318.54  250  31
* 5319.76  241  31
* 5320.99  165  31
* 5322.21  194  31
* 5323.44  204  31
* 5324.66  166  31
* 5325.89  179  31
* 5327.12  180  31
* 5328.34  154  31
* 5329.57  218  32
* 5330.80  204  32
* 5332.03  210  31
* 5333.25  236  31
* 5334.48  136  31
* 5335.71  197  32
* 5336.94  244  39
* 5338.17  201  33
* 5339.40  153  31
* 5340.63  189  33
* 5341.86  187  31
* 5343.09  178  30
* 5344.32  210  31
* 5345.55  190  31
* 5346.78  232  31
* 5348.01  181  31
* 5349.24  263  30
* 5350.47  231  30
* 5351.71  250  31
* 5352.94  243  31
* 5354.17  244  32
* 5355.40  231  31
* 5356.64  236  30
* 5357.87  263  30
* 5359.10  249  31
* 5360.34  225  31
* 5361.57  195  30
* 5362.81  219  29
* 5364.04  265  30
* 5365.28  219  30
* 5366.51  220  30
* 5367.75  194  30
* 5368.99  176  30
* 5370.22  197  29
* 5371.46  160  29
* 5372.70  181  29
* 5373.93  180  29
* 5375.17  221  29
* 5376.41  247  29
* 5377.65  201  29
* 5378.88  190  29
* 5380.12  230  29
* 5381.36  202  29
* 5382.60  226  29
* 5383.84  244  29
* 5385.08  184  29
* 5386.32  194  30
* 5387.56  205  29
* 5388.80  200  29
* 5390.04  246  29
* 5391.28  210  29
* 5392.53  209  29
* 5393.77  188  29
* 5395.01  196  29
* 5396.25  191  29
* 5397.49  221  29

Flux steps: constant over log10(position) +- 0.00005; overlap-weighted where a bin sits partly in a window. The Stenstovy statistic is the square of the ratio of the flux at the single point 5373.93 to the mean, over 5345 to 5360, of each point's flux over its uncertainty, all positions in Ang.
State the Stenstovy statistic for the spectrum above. 556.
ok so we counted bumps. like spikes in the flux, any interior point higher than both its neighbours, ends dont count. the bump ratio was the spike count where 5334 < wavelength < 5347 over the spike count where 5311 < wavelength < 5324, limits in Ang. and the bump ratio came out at 1.50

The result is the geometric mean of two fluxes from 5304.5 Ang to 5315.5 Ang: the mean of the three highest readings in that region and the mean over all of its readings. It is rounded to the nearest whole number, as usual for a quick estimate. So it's 229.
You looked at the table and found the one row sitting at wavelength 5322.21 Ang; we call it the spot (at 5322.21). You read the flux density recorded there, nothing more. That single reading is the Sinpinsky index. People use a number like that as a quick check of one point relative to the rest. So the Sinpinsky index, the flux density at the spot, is 194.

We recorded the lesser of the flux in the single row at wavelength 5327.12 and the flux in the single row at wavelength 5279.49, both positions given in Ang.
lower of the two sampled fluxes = 180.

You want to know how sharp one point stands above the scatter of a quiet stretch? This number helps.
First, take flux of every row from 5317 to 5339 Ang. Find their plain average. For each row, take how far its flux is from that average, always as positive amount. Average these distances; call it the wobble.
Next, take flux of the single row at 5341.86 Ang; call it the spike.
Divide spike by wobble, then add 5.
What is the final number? 12.2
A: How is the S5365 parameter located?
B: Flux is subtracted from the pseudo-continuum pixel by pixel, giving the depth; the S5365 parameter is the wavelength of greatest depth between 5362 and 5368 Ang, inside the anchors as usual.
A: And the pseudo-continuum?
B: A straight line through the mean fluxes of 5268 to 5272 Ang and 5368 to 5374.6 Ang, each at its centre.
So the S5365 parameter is 5367.75 Ang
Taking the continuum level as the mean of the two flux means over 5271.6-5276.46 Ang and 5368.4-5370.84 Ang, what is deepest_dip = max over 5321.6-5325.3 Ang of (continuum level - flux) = 24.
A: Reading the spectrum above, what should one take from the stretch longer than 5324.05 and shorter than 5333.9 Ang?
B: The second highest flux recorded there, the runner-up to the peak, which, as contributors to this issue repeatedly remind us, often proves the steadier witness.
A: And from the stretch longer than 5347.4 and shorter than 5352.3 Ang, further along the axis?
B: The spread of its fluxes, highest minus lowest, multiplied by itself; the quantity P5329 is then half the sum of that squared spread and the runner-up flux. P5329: 3471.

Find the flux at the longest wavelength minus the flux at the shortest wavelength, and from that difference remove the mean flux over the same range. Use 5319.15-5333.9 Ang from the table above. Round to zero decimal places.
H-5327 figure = -201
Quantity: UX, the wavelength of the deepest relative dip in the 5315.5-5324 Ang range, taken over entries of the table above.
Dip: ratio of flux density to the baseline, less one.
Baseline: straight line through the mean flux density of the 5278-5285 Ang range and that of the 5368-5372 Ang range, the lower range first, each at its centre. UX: 5320.99 Ang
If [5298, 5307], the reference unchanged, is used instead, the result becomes 5298.98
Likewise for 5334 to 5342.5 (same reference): 5334.48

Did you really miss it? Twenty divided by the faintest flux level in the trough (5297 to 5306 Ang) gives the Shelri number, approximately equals 0.114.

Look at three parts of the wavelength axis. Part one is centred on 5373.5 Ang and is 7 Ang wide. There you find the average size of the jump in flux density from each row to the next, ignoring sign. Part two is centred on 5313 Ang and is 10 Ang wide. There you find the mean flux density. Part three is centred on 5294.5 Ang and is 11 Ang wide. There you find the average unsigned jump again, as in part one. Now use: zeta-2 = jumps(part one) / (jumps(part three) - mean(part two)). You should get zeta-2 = -0.130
